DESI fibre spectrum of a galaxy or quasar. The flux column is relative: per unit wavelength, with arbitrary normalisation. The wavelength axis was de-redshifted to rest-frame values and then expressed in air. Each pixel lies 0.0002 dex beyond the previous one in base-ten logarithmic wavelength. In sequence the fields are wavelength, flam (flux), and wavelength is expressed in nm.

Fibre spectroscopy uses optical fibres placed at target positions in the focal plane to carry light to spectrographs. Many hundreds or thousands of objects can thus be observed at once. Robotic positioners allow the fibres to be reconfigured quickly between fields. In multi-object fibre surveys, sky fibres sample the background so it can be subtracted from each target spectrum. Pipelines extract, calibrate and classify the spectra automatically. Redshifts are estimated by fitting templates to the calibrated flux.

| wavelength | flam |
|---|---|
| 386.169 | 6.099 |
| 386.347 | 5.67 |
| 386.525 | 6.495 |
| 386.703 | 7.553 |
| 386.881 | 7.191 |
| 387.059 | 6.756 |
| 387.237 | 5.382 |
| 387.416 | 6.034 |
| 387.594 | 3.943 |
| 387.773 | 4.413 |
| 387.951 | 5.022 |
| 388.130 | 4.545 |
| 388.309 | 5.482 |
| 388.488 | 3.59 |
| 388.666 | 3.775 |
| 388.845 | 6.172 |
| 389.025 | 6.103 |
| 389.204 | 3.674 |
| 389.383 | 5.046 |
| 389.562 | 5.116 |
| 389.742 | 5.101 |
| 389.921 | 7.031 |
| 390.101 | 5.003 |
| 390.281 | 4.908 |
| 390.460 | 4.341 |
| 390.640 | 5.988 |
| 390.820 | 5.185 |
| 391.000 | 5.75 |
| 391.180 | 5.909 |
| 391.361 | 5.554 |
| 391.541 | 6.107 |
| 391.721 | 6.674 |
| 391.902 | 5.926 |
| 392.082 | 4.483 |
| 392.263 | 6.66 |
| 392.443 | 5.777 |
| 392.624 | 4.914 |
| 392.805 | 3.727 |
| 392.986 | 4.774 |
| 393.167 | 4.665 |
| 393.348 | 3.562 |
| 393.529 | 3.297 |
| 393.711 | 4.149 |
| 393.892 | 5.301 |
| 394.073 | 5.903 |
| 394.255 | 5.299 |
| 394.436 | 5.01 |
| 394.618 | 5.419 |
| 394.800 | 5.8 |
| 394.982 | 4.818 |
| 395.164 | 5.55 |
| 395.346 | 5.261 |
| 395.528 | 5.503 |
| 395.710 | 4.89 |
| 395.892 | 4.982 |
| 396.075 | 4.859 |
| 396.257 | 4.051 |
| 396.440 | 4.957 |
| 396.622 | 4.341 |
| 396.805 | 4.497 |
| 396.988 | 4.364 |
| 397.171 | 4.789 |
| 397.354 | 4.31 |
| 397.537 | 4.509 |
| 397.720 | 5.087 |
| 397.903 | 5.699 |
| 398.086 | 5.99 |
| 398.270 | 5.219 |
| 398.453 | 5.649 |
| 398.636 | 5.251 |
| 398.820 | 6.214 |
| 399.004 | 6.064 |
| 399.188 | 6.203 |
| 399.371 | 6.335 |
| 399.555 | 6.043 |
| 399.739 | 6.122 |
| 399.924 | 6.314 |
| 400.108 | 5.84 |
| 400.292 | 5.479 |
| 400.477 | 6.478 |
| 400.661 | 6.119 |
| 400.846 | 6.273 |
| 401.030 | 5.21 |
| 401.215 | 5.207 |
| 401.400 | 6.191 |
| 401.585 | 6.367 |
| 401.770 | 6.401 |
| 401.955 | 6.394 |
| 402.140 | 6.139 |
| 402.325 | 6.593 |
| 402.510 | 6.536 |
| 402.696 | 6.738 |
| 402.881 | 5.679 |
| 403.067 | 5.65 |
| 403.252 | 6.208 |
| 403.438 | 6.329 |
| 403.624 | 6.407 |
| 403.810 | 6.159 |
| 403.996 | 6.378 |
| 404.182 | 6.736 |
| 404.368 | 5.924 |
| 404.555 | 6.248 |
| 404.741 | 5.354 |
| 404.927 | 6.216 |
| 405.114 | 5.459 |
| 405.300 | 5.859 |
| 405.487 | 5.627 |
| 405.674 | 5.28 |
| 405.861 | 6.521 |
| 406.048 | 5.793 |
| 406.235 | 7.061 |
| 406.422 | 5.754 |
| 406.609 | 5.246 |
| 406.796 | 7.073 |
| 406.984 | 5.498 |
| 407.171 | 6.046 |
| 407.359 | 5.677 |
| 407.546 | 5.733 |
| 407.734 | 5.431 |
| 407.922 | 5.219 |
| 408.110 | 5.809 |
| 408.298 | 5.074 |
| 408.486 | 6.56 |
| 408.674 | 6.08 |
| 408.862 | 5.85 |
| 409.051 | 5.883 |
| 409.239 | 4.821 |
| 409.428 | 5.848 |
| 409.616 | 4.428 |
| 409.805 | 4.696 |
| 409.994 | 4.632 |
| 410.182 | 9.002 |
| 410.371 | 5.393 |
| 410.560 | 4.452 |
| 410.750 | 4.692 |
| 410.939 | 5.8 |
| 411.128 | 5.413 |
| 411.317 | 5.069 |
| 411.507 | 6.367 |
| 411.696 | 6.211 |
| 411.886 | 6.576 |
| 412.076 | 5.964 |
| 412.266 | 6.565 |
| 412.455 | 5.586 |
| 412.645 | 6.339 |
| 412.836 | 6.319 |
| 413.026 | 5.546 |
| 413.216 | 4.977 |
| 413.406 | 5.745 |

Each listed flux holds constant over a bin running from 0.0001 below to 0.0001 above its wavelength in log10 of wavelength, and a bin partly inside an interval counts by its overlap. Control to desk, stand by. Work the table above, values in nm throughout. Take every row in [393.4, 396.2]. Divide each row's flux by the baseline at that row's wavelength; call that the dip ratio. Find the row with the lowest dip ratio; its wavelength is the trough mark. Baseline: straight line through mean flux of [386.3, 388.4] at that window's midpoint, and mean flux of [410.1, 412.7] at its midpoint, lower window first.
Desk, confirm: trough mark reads 393.529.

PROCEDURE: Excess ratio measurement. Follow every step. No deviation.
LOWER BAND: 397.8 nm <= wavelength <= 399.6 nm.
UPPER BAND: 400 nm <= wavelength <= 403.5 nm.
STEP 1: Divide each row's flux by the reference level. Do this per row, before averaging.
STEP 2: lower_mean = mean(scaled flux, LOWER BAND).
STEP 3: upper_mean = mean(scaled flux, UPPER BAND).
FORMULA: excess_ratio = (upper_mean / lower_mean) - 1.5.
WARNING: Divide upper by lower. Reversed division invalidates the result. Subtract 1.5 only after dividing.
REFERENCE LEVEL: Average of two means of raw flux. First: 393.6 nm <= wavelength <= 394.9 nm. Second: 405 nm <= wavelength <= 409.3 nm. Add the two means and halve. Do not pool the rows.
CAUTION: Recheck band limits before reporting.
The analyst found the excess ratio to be -0.46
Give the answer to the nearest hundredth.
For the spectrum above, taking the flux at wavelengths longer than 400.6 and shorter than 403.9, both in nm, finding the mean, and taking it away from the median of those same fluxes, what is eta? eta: 0.10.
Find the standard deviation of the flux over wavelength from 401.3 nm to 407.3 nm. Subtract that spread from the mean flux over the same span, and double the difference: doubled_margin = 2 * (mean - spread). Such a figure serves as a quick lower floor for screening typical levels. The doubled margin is 11.3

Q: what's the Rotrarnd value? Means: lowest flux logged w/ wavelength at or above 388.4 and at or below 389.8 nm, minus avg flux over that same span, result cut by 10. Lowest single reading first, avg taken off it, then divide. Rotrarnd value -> -0.123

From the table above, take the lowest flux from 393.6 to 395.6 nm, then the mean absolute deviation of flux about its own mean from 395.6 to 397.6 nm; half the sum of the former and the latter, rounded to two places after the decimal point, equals 2.21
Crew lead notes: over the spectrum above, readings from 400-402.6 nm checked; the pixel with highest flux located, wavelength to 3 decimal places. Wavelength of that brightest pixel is 402.325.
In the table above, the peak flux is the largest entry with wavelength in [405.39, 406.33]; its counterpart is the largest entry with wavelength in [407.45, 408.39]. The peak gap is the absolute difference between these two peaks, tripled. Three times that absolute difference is 4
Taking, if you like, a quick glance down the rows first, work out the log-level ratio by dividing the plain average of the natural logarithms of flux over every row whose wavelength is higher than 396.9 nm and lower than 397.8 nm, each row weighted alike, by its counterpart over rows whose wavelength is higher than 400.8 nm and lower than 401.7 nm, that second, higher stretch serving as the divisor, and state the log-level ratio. 0.87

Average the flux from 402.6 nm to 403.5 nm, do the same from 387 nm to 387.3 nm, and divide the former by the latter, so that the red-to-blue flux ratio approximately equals 1.01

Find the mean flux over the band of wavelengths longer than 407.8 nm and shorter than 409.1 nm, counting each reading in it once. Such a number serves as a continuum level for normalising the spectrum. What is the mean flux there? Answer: 5.8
